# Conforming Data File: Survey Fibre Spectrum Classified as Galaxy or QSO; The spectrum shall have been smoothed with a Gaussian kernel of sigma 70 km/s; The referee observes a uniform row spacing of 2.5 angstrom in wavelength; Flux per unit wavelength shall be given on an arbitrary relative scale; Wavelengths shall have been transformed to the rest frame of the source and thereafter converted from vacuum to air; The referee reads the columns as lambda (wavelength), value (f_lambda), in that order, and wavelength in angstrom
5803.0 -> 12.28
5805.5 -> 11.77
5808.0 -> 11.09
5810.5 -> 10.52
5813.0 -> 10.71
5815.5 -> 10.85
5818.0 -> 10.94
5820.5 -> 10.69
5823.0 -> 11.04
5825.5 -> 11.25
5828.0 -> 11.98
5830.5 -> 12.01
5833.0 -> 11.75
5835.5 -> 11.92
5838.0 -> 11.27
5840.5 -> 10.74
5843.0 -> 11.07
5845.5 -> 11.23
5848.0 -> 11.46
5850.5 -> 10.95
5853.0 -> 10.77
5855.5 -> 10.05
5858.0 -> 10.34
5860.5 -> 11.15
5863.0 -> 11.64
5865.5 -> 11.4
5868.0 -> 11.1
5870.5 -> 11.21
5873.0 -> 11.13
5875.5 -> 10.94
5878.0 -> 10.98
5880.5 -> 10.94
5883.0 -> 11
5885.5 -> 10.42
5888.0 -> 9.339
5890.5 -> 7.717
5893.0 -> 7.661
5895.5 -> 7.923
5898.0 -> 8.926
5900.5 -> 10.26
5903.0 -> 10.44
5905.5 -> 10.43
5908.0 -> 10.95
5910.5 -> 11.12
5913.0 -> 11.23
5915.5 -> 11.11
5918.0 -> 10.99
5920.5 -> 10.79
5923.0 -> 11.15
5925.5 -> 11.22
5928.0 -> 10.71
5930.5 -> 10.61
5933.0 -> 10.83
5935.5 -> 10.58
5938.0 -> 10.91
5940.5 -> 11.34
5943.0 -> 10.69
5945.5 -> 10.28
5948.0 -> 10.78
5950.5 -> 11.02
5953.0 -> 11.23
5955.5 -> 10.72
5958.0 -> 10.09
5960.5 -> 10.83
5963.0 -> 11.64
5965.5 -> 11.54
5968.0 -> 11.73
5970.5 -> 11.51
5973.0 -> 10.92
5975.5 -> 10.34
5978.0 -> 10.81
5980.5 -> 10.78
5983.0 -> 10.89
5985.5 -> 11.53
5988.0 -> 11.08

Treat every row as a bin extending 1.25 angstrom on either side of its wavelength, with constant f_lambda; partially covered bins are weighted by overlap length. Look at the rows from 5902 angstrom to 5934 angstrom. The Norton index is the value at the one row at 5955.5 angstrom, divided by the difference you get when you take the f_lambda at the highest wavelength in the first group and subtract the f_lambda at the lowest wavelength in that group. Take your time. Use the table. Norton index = 27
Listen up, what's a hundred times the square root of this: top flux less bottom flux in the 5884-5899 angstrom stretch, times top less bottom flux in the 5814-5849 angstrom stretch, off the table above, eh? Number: 191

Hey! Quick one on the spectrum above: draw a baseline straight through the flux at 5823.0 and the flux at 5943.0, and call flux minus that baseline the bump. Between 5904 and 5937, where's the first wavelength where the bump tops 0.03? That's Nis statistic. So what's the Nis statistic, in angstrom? 5908.0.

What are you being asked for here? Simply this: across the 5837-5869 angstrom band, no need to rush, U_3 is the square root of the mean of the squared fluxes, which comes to 11.0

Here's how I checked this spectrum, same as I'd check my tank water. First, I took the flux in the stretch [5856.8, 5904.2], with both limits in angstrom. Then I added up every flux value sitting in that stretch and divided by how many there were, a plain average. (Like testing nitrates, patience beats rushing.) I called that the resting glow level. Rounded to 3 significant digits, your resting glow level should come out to 10.2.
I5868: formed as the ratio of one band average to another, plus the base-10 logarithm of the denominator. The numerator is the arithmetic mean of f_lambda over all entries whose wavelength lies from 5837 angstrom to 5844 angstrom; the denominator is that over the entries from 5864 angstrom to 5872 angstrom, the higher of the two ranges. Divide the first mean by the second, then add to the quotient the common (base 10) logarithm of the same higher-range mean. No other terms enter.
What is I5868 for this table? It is 2.03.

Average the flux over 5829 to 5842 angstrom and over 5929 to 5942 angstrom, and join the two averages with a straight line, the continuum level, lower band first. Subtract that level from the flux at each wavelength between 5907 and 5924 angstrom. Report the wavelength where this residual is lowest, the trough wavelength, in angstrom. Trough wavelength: 5920.5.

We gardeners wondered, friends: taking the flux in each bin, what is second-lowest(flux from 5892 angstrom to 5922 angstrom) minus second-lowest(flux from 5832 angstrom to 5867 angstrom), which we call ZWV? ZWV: -2.4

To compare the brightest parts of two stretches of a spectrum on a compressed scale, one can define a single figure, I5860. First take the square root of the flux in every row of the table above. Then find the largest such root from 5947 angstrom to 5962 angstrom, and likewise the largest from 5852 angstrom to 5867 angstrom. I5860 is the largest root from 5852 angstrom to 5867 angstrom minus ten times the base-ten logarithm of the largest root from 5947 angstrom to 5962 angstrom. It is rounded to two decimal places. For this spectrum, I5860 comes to -1.84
